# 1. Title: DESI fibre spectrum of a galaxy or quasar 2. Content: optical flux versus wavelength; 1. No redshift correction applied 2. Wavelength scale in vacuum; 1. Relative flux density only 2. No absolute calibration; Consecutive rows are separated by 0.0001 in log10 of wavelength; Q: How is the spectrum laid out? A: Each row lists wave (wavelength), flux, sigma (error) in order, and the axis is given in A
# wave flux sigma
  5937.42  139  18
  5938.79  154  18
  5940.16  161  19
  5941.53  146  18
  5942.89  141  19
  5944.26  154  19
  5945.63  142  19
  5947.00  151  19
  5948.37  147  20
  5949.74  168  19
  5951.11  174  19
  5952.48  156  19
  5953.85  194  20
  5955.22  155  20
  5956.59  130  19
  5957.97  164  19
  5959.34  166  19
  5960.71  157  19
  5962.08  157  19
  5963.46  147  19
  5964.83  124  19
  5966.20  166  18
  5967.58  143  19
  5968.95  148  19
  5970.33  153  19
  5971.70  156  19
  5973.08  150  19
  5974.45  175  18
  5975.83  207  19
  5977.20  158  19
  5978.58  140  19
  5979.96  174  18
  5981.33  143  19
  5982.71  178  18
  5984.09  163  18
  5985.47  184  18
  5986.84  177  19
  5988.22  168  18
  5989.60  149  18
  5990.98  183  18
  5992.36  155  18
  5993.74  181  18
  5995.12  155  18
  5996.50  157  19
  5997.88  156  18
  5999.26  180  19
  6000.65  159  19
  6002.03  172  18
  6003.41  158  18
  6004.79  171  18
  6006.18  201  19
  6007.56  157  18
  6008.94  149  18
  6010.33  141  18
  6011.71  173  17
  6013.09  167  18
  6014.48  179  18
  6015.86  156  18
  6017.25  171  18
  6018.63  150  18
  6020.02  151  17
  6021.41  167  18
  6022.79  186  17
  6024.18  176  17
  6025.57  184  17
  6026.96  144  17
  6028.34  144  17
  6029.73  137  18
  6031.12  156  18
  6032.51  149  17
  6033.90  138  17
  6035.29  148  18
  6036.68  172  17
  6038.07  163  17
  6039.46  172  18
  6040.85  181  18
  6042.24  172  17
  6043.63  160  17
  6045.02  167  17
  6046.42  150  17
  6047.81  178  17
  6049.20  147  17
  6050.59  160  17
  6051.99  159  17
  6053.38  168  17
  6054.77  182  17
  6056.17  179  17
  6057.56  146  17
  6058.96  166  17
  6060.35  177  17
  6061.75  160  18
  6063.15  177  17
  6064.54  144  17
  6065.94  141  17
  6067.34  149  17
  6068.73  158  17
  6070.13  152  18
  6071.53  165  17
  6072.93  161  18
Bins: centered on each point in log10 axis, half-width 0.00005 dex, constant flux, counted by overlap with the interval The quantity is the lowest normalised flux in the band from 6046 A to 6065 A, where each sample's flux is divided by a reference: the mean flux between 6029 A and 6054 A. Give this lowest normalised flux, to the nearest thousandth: 0.901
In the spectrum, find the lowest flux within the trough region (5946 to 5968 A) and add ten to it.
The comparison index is 134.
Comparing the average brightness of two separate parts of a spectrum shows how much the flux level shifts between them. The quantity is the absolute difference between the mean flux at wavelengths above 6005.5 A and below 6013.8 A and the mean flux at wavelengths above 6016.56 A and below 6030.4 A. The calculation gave 4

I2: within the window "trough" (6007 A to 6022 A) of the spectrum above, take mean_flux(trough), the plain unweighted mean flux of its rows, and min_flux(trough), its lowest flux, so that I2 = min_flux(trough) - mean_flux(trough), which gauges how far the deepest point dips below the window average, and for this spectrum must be -19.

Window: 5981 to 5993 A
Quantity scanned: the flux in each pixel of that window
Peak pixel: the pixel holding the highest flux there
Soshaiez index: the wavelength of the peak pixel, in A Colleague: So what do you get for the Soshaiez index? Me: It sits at 5985.47 A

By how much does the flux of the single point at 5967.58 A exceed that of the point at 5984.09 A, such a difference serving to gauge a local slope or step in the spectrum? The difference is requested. -20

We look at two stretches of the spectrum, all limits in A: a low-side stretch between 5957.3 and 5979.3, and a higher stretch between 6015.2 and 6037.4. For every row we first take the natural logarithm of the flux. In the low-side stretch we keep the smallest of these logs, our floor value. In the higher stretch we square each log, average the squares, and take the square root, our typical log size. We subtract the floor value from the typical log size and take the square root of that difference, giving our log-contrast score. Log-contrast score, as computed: 0.49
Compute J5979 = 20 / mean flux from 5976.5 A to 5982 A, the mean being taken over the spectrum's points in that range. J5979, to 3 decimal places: 0.130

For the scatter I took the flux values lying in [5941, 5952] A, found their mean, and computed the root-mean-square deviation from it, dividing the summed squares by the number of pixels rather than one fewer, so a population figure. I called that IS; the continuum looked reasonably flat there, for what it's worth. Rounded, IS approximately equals 11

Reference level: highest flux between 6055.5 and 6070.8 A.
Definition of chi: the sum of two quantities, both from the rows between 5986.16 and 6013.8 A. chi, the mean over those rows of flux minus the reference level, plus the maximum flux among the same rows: 187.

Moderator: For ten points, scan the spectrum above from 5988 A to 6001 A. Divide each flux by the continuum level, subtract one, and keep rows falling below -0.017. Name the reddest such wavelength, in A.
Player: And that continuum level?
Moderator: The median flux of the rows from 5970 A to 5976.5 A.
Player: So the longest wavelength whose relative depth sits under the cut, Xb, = 5989.60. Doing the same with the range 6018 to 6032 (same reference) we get 6029.73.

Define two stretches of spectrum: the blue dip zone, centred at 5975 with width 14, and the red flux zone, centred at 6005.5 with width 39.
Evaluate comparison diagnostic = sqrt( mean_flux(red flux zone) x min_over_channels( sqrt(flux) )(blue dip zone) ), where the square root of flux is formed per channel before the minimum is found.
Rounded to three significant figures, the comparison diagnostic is 44.3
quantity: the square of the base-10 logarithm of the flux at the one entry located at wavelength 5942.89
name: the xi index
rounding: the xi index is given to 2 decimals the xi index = 4.62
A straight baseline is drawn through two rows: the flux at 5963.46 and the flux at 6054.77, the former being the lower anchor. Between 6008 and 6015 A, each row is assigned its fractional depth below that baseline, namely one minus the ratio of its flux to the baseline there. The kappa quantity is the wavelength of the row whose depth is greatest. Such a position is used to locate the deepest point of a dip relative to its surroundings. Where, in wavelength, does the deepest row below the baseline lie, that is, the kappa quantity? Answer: 6010.33 A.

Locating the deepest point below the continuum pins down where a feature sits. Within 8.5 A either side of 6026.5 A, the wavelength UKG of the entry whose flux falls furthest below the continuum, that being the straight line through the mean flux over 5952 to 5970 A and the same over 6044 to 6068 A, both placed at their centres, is 6029.73 A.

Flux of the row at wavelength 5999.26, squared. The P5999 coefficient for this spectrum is 32400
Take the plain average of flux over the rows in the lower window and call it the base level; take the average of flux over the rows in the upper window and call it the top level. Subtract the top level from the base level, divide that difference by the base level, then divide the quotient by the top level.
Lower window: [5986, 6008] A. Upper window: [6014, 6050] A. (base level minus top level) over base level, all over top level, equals 0.0002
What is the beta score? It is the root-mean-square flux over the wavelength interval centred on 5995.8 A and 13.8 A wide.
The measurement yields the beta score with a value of 165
